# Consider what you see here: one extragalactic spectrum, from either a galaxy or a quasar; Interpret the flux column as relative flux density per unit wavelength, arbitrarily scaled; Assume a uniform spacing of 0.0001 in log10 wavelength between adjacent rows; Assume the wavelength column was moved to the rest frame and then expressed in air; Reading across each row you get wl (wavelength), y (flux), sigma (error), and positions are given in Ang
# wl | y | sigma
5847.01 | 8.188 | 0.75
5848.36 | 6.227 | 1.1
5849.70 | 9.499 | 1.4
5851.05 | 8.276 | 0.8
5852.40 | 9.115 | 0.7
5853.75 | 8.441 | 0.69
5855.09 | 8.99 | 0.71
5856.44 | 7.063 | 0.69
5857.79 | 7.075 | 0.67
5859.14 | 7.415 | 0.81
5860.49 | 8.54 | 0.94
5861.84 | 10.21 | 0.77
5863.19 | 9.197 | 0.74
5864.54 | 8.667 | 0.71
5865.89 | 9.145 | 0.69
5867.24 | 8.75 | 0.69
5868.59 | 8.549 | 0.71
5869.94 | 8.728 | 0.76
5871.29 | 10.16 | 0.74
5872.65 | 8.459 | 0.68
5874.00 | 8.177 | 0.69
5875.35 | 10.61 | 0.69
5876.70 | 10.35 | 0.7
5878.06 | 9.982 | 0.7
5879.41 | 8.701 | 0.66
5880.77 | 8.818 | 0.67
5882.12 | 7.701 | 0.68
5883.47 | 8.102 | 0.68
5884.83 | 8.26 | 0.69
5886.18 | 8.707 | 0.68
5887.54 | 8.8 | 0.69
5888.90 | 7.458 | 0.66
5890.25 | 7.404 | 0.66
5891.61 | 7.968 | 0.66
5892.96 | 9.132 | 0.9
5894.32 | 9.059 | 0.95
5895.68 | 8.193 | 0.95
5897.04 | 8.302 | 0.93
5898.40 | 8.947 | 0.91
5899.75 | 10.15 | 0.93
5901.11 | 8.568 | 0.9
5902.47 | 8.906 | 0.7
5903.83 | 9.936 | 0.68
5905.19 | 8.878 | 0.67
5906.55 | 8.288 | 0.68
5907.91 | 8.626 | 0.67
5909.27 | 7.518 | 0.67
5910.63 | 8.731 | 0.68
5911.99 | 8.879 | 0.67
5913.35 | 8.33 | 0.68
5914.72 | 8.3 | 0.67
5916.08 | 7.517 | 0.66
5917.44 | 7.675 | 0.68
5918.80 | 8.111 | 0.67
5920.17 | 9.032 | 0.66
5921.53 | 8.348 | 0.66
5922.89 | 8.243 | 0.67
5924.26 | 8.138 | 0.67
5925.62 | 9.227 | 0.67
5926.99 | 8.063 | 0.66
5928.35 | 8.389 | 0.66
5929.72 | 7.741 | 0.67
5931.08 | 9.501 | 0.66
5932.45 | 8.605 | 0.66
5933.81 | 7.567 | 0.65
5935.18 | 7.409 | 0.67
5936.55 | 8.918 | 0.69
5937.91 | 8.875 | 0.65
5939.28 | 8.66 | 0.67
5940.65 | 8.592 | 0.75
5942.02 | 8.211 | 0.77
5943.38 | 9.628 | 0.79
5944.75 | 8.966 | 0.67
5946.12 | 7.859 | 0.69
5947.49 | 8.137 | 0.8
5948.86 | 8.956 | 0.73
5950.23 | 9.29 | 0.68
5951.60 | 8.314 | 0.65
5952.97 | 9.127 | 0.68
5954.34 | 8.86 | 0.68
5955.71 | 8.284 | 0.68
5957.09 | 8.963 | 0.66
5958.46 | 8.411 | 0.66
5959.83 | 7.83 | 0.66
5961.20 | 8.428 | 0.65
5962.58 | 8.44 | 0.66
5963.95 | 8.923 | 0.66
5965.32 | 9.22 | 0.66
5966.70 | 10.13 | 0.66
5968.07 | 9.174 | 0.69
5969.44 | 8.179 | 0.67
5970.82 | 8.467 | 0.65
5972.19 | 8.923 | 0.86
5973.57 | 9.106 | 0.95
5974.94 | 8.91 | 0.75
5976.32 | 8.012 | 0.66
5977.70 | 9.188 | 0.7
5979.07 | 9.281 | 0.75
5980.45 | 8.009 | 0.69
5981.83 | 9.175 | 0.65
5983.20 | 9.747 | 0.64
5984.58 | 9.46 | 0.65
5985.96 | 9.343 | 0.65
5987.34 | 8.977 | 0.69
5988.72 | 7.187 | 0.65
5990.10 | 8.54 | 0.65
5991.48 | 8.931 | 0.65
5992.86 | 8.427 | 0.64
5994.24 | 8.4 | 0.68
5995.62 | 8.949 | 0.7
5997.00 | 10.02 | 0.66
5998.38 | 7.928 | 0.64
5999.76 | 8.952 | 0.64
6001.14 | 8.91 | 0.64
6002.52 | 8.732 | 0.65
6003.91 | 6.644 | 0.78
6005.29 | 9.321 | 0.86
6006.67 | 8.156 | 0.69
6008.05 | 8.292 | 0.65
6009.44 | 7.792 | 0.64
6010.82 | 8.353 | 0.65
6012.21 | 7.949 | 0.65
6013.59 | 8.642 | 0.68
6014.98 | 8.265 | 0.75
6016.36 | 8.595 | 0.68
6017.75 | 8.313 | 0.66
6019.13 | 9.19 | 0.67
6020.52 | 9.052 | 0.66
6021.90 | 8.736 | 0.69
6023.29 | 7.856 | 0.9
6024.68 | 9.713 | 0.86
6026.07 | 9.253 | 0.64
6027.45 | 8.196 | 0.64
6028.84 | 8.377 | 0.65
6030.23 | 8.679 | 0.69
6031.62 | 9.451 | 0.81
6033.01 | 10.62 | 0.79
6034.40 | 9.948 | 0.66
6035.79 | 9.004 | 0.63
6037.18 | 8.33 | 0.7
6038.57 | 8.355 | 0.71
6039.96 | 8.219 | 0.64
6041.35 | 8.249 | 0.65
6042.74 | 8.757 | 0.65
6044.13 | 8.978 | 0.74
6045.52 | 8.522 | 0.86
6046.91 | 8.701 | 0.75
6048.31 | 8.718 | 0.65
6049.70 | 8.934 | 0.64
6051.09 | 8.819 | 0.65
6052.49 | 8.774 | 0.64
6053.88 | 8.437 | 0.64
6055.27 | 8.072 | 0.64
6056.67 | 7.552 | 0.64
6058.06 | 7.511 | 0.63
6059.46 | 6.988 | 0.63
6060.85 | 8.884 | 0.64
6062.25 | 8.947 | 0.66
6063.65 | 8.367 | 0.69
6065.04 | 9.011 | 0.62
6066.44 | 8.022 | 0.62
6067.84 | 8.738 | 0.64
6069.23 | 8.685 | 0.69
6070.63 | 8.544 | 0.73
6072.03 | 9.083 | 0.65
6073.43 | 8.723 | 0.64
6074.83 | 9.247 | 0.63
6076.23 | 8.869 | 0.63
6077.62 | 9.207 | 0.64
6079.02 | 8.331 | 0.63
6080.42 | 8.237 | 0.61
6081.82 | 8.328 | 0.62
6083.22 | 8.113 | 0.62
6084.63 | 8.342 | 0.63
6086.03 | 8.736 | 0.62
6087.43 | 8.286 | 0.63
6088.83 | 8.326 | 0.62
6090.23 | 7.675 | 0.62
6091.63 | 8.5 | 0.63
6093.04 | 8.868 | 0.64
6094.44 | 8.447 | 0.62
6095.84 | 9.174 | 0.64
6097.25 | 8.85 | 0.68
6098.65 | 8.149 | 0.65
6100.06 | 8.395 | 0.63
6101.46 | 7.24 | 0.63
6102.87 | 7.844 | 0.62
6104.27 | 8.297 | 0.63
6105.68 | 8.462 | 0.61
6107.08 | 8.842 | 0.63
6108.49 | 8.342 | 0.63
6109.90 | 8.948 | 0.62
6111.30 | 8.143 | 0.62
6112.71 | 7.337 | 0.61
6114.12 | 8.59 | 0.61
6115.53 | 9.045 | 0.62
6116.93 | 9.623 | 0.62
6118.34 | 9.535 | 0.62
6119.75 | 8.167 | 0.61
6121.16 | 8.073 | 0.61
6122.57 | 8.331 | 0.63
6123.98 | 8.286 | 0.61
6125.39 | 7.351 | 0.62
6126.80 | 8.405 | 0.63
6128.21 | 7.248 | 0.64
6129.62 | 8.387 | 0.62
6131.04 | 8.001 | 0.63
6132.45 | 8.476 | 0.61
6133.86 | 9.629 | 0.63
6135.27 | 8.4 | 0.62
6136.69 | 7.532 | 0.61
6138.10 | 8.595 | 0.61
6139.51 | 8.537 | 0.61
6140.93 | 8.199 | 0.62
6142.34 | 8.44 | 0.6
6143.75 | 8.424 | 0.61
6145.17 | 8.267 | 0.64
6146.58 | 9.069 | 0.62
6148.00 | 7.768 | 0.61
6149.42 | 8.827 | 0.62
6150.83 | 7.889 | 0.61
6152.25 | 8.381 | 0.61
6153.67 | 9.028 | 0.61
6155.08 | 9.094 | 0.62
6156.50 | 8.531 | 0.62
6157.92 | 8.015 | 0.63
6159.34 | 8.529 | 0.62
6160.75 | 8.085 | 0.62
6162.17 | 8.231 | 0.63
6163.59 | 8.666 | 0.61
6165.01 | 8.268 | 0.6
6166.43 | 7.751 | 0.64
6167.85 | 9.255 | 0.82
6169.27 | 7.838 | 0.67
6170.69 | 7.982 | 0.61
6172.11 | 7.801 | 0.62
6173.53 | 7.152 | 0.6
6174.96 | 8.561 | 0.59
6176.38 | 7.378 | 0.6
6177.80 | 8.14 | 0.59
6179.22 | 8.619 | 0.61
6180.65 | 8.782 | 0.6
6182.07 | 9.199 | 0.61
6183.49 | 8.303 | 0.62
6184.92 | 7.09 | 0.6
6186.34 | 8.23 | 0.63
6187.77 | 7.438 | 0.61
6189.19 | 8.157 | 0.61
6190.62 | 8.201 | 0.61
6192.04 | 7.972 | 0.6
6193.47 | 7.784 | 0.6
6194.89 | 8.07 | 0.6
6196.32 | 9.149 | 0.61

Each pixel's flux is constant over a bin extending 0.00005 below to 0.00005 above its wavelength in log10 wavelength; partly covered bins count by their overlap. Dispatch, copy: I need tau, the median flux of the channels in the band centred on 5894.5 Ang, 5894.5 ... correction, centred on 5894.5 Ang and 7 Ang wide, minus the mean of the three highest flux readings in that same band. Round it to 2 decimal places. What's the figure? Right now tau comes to -0.53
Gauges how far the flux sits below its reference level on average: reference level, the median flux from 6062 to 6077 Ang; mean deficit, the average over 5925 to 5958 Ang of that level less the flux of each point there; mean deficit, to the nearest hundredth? 0.15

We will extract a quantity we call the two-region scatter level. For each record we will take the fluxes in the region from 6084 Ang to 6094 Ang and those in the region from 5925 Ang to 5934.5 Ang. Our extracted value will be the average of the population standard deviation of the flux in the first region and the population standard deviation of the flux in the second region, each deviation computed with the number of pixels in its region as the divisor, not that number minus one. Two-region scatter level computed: 0.51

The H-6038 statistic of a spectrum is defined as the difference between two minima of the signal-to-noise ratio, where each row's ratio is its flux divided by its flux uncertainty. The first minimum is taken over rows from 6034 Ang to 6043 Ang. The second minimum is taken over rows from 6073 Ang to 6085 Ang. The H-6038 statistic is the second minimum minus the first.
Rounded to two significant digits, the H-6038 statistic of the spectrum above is 1.3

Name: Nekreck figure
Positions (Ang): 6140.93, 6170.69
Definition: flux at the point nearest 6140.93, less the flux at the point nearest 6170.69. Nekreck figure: 0.2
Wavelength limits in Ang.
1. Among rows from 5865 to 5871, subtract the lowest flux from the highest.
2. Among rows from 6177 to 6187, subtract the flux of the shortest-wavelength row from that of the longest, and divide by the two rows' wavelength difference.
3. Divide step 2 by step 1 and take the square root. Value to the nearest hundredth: 0.13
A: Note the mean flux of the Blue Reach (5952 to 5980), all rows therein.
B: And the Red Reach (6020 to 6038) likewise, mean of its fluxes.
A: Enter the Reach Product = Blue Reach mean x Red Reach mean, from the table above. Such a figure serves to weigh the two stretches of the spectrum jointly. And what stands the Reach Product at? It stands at 79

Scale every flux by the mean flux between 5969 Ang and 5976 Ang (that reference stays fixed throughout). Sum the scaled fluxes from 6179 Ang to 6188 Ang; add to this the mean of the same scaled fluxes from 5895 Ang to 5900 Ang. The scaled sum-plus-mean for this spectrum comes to 8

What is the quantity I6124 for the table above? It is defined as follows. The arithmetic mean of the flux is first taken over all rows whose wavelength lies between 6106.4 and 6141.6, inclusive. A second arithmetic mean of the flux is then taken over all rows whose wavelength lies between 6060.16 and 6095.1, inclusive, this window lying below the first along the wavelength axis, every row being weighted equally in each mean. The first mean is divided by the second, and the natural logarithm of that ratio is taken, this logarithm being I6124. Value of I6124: -0.021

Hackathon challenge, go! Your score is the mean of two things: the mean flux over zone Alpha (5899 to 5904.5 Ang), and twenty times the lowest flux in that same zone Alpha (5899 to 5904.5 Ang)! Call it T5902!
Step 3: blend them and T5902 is 90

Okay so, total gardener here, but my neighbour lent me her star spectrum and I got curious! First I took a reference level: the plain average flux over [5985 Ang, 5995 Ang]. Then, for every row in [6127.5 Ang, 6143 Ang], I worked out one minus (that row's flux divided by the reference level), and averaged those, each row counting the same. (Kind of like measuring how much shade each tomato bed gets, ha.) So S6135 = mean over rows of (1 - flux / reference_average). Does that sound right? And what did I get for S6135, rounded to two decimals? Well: 0.03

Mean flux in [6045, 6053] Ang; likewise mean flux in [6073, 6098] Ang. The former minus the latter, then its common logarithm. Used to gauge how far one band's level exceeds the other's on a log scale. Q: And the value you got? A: -0.8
